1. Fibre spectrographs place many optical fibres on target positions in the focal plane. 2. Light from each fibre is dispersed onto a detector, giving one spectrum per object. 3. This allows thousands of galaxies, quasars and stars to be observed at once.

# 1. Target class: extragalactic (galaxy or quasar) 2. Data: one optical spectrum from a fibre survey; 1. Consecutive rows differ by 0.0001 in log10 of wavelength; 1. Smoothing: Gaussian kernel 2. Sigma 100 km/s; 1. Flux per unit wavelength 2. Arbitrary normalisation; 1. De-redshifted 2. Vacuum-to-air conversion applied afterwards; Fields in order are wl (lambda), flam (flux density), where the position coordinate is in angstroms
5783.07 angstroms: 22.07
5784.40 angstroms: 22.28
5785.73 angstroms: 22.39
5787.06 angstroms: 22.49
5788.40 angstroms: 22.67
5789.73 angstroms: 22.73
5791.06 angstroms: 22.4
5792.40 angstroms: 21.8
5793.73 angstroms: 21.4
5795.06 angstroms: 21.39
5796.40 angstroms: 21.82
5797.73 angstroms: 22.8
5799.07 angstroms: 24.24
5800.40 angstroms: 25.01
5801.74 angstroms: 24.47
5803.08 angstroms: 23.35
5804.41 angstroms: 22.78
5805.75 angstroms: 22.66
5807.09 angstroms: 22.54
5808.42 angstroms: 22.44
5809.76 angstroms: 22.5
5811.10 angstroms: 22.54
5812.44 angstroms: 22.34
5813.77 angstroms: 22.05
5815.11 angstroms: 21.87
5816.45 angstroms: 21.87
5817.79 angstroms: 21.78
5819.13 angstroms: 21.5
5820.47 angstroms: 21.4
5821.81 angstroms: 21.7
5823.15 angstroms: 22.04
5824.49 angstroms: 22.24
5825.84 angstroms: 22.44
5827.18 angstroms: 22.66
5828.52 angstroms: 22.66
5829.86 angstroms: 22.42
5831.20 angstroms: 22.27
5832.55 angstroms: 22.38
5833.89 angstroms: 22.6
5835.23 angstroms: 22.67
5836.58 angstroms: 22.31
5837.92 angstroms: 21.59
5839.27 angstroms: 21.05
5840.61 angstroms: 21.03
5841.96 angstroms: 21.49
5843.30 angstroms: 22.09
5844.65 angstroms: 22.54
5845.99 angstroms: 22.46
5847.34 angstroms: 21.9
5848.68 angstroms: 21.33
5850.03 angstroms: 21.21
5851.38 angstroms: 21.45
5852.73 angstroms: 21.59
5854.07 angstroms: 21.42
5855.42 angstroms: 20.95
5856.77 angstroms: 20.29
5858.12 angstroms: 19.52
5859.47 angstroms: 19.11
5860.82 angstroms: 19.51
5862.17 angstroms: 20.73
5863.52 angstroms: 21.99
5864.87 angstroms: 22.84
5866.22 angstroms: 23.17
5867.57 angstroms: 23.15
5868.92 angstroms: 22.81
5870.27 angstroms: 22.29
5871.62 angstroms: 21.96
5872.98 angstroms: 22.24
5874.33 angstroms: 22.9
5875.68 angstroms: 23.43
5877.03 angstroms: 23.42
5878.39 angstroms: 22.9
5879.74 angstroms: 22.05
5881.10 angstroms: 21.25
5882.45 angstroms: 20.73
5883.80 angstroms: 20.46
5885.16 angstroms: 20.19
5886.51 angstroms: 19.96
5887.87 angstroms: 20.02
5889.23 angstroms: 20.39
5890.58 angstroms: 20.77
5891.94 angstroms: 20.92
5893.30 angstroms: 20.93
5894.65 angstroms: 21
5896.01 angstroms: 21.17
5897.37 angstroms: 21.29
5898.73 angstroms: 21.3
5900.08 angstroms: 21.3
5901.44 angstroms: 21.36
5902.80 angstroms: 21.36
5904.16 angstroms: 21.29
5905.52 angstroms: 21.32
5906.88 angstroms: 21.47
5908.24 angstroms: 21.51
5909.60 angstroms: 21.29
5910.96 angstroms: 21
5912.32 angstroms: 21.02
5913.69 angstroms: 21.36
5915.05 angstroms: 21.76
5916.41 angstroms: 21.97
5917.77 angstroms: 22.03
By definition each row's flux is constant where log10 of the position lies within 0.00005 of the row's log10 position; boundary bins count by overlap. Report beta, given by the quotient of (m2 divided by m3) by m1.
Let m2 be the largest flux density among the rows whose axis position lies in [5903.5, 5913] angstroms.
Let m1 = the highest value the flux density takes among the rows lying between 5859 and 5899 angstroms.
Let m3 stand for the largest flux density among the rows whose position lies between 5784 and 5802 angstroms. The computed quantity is 0.0367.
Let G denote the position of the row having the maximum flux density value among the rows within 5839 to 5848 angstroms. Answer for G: 5844.65 angstroms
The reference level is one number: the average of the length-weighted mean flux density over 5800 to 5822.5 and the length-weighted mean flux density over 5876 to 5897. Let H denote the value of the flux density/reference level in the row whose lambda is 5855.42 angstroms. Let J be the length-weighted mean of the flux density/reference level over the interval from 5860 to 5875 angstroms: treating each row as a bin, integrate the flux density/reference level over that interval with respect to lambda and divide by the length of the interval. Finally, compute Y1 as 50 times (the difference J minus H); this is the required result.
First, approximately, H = 0.96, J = 1.01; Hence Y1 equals 2.7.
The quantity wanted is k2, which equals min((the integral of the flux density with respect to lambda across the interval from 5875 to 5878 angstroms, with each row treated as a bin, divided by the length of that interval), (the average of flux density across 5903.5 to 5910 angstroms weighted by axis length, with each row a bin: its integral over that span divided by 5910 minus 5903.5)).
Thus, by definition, 21.4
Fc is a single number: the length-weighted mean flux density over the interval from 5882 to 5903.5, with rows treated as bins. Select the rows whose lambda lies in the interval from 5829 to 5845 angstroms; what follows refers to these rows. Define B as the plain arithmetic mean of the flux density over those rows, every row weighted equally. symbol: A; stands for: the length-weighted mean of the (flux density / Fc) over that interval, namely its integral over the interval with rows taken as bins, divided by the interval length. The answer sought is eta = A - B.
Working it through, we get -21.0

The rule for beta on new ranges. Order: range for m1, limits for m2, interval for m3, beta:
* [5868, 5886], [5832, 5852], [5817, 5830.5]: 0.0427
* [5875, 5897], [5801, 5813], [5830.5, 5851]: 0.0461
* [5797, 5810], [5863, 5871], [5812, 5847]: 0.0409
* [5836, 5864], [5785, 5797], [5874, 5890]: 0.0430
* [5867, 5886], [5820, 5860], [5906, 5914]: 0.0450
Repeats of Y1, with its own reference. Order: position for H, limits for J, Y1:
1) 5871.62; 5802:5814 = 1.6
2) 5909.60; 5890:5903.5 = -0.3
